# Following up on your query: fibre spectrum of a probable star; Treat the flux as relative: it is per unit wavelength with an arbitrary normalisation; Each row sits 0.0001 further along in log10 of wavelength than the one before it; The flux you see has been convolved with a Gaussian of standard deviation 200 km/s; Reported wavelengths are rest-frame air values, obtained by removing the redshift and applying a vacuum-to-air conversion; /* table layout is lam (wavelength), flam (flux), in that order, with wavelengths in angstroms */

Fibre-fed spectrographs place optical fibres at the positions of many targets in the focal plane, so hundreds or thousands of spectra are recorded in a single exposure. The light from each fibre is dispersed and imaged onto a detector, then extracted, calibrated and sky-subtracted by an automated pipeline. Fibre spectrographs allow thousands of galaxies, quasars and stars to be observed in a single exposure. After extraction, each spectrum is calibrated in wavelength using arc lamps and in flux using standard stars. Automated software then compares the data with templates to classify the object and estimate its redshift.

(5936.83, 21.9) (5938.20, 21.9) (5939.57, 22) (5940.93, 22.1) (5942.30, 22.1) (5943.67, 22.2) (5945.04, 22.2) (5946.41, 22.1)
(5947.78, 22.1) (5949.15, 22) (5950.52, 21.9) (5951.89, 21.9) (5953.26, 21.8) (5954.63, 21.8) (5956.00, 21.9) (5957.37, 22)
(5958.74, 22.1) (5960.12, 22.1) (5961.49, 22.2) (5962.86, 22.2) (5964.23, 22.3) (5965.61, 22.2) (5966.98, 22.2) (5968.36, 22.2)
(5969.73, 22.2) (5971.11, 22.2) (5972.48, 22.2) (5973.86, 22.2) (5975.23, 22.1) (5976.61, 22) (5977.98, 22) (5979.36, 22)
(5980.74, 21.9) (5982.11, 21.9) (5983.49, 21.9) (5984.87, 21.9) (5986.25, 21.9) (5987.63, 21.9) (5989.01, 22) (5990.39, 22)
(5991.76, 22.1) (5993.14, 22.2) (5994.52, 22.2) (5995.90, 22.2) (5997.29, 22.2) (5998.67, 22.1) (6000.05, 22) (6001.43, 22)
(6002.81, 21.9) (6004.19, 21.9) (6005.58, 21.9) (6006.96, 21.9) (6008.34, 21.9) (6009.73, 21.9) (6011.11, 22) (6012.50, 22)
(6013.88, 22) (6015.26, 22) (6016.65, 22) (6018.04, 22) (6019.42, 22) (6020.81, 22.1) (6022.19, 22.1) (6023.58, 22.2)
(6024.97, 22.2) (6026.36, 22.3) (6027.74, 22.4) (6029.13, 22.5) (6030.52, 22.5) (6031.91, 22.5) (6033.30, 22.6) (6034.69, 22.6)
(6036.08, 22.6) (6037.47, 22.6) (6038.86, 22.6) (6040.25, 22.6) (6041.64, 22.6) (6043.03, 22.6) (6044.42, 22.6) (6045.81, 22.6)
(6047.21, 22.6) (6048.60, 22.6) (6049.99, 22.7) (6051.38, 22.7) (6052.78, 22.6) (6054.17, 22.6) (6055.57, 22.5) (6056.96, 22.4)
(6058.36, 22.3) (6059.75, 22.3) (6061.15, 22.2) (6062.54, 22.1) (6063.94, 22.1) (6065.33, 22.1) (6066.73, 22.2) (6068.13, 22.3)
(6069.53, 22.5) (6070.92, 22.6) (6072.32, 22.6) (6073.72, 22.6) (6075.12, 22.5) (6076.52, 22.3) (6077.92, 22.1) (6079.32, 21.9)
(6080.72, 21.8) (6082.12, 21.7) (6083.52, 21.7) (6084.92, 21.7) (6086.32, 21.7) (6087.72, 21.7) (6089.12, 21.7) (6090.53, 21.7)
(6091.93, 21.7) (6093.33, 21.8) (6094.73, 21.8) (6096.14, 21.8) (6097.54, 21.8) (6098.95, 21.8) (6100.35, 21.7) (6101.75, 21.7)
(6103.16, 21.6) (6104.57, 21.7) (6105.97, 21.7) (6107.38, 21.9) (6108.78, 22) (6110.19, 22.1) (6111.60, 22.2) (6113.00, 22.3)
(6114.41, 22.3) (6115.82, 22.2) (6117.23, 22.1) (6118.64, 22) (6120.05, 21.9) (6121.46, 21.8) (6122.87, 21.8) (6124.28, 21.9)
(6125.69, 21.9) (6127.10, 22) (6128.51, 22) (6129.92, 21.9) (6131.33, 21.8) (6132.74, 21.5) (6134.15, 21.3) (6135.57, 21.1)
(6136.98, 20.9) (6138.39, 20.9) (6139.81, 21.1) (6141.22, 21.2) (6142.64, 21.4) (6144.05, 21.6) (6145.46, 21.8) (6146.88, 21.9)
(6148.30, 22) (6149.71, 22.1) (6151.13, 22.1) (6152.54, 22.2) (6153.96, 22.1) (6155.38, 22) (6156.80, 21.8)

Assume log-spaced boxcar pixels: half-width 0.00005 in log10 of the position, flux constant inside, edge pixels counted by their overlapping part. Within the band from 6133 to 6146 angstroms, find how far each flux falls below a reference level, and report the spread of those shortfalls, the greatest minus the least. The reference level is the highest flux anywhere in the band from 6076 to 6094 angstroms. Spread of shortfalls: 0.90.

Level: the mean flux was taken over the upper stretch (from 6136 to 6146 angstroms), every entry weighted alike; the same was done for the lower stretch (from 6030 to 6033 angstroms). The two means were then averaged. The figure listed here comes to 21.9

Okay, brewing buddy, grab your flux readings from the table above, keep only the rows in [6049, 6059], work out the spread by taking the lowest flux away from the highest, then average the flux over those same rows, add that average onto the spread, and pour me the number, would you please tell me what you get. 22.9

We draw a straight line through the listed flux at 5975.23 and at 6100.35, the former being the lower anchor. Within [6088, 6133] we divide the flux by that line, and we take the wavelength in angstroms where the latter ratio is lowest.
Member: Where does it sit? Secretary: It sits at 6132.74 angstroms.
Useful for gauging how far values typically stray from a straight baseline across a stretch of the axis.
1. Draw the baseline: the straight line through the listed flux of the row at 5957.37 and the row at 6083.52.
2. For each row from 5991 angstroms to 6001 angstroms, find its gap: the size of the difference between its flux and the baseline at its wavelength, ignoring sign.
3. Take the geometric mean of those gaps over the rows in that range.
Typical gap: 0.2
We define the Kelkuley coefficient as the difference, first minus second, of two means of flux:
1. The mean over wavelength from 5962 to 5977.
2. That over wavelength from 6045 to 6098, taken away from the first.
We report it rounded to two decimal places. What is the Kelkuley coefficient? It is 0.01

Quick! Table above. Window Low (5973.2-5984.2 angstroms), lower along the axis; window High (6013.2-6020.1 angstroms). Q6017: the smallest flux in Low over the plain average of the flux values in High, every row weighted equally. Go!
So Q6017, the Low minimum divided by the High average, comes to 1.00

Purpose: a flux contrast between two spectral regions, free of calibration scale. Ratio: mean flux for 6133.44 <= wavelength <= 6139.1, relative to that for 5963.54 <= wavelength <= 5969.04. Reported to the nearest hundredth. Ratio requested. 0.95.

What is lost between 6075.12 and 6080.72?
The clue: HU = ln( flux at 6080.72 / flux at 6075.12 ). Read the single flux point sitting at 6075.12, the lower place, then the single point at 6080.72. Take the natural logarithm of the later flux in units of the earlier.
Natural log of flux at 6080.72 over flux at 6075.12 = -0.03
